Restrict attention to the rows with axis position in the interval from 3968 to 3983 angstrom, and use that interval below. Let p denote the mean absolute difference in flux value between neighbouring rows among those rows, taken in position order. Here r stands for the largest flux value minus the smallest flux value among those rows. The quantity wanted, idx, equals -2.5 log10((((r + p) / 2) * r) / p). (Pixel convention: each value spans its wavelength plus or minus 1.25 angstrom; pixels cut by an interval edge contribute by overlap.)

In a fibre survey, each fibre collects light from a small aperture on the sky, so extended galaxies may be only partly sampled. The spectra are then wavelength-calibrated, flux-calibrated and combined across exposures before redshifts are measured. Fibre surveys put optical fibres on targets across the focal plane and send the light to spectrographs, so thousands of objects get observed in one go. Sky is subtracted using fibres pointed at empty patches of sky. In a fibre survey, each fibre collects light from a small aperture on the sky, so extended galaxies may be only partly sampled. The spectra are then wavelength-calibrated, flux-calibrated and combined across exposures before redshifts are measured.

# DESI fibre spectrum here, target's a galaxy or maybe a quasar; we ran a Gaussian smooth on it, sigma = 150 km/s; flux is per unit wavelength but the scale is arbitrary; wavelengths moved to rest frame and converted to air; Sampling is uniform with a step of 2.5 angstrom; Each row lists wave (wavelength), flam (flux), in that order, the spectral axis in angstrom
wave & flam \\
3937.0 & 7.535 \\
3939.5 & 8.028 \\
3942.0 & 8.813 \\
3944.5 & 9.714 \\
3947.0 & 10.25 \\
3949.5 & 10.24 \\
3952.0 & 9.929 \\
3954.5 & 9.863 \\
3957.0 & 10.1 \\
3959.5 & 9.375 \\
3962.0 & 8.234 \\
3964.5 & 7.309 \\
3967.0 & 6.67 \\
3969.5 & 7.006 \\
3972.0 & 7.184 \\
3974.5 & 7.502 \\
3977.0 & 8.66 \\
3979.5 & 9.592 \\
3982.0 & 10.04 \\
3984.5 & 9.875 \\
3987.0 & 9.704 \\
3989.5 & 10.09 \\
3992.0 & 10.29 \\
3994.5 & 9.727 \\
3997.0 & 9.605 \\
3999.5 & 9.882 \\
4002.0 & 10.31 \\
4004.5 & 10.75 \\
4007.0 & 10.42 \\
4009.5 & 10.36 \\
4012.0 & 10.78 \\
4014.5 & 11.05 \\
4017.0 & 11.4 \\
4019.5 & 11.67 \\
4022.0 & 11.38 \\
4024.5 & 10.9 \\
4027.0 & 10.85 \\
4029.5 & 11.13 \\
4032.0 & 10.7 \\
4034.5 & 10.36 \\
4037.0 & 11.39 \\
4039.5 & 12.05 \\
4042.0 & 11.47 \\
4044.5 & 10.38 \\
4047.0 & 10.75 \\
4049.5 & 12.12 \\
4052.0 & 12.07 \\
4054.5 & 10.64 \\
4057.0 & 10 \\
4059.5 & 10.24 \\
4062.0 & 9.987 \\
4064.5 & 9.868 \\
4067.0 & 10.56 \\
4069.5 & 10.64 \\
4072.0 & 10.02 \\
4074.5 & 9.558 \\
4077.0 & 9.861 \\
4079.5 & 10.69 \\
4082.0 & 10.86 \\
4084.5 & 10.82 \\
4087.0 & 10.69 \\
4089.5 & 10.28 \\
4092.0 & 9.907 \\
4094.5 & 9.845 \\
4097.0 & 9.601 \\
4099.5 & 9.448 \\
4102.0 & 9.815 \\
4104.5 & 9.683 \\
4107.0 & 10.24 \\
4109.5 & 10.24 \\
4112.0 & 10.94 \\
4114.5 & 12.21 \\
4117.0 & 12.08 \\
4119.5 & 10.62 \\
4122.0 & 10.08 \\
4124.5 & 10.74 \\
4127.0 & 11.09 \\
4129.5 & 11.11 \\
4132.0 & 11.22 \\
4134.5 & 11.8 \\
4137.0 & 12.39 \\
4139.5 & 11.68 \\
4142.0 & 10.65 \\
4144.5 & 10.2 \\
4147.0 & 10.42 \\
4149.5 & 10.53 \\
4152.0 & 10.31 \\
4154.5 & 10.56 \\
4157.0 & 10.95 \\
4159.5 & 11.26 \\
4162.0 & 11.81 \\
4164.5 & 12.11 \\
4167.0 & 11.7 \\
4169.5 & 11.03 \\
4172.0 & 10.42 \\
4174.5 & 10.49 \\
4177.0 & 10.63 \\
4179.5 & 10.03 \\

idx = -2.4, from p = 0.61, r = 3.0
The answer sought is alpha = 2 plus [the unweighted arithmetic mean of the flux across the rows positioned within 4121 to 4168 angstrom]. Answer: 13.1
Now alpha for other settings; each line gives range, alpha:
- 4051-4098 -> 12.3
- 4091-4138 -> 12.7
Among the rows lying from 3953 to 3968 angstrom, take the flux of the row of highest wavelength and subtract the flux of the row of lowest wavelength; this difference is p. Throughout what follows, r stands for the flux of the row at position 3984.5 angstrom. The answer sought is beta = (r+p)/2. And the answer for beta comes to 3.3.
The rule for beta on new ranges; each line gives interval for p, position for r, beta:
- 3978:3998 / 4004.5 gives 5.4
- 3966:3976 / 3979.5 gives 5.2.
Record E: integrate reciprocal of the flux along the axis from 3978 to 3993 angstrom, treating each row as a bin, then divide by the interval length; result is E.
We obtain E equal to 0.101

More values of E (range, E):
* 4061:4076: 0.099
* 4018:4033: 0.090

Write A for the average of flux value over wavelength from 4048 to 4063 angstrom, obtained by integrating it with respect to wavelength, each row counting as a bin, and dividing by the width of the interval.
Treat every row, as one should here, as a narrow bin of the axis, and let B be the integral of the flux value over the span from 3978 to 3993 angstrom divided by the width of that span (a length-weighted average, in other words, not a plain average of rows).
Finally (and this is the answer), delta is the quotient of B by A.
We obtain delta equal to 0.91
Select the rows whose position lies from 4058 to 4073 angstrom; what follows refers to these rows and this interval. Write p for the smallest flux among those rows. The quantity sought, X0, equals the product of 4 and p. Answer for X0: 39.5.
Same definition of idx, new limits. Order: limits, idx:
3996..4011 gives -1.1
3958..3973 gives -2.1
